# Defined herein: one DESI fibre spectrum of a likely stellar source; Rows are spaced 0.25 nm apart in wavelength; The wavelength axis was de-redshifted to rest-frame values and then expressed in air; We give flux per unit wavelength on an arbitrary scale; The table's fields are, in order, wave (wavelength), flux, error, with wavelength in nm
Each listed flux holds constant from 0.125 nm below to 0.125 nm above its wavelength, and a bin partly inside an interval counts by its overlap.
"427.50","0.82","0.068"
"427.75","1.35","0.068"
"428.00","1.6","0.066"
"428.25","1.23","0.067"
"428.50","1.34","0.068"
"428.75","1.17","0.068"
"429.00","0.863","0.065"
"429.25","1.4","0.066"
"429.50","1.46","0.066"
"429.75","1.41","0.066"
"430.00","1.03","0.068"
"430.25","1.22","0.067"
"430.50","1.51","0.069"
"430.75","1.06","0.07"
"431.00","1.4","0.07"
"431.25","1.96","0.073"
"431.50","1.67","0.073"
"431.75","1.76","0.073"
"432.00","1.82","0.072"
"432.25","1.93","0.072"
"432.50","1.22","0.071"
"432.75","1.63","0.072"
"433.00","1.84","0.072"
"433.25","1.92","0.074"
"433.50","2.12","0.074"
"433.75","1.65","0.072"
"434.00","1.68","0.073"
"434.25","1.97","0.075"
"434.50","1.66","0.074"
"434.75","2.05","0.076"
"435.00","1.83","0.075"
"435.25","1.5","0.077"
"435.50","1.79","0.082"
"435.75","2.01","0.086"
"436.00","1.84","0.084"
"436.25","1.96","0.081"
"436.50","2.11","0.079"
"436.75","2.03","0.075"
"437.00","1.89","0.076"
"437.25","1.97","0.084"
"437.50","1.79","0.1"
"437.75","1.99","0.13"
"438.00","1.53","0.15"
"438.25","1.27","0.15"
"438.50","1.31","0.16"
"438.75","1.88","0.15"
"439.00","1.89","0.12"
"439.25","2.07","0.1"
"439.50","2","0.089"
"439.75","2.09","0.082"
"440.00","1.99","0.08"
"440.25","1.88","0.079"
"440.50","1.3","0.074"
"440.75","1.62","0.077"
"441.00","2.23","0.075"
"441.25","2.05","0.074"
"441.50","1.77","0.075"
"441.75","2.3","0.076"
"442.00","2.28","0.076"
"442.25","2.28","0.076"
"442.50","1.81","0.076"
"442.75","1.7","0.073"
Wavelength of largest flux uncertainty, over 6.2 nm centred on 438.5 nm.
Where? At 438.50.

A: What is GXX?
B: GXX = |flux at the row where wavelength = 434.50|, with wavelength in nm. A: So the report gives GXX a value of 1.7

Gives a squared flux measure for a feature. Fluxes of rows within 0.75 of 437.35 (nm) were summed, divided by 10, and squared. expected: 1.3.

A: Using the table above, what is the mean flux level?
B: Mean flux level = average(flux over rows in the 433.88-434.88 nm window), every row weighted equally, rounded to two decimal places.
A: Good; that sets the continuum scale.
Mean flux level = 1.84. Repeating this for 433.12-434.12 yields 1.84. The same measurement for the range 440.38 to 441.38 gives 1.80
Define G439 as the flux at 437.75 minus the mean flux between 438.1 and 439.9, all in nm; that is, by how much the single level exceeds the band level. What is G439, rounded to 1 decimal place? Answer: 0.2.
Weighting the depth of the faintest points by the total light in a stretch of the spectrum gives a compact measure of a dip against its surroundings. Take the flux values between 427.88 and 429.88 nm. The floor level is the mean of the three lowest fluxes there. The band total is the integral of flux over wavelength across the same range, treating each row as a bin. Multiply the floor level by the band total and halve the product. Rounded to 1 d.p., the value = 1.4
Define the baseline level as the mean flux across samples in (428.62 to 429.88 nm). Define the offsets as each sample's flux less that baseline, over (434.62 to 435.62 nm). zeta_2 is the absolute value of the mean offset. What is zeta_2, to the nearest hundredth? 0.53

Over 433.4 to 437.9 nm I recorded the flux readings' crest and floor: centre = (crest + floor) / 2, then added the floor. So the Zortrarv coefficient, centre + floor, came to 3.31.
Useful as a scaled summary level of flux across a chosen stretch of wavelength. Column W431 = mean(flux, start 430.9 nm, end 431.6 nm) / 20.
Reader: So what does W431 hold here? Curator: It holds 0.084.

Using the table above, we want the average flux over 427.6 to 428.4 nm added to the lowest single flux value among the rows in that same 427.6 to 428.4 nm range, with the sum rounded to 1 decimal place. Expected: 2.6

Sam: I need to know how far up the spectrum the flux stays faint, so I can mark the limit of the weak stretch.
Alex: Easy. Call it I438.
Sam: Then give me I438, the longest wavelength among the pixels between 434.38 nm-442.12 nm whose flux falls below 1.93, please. 441.50 nm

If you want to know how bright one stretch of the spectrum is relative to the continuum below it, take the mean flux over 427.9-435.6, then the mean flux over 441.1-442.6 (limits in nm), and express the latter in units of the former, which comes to 1.33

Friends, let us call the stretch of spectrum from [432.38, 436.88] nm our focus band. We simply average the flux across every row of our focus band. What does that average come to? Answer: 1.82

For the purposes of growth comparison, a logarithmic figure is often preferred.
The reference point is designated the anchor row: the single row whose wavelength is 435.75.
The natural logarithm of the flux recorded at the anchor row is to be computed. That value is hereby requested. 0.70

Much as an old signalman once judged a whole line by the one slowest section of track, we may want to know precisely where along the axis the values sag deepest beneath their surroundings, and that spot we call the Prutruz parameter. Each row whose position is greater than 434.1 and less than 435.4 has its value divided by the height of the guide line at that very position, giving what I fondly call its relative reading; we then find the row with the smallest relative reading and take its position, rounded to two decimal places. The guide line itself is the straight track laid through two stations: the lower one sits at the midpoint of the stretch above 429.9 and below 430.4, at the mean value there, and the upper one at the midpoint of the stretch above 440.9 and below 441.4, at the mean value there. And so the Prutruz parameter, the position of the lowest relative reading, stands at 435.25 nm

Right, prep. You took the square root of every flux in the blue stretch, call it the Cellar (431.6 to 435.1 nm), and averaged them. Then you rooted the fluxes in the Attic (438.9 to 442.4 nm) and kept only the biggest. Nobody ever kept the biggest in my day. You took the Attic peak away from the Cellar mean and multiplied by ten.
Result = -1.81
